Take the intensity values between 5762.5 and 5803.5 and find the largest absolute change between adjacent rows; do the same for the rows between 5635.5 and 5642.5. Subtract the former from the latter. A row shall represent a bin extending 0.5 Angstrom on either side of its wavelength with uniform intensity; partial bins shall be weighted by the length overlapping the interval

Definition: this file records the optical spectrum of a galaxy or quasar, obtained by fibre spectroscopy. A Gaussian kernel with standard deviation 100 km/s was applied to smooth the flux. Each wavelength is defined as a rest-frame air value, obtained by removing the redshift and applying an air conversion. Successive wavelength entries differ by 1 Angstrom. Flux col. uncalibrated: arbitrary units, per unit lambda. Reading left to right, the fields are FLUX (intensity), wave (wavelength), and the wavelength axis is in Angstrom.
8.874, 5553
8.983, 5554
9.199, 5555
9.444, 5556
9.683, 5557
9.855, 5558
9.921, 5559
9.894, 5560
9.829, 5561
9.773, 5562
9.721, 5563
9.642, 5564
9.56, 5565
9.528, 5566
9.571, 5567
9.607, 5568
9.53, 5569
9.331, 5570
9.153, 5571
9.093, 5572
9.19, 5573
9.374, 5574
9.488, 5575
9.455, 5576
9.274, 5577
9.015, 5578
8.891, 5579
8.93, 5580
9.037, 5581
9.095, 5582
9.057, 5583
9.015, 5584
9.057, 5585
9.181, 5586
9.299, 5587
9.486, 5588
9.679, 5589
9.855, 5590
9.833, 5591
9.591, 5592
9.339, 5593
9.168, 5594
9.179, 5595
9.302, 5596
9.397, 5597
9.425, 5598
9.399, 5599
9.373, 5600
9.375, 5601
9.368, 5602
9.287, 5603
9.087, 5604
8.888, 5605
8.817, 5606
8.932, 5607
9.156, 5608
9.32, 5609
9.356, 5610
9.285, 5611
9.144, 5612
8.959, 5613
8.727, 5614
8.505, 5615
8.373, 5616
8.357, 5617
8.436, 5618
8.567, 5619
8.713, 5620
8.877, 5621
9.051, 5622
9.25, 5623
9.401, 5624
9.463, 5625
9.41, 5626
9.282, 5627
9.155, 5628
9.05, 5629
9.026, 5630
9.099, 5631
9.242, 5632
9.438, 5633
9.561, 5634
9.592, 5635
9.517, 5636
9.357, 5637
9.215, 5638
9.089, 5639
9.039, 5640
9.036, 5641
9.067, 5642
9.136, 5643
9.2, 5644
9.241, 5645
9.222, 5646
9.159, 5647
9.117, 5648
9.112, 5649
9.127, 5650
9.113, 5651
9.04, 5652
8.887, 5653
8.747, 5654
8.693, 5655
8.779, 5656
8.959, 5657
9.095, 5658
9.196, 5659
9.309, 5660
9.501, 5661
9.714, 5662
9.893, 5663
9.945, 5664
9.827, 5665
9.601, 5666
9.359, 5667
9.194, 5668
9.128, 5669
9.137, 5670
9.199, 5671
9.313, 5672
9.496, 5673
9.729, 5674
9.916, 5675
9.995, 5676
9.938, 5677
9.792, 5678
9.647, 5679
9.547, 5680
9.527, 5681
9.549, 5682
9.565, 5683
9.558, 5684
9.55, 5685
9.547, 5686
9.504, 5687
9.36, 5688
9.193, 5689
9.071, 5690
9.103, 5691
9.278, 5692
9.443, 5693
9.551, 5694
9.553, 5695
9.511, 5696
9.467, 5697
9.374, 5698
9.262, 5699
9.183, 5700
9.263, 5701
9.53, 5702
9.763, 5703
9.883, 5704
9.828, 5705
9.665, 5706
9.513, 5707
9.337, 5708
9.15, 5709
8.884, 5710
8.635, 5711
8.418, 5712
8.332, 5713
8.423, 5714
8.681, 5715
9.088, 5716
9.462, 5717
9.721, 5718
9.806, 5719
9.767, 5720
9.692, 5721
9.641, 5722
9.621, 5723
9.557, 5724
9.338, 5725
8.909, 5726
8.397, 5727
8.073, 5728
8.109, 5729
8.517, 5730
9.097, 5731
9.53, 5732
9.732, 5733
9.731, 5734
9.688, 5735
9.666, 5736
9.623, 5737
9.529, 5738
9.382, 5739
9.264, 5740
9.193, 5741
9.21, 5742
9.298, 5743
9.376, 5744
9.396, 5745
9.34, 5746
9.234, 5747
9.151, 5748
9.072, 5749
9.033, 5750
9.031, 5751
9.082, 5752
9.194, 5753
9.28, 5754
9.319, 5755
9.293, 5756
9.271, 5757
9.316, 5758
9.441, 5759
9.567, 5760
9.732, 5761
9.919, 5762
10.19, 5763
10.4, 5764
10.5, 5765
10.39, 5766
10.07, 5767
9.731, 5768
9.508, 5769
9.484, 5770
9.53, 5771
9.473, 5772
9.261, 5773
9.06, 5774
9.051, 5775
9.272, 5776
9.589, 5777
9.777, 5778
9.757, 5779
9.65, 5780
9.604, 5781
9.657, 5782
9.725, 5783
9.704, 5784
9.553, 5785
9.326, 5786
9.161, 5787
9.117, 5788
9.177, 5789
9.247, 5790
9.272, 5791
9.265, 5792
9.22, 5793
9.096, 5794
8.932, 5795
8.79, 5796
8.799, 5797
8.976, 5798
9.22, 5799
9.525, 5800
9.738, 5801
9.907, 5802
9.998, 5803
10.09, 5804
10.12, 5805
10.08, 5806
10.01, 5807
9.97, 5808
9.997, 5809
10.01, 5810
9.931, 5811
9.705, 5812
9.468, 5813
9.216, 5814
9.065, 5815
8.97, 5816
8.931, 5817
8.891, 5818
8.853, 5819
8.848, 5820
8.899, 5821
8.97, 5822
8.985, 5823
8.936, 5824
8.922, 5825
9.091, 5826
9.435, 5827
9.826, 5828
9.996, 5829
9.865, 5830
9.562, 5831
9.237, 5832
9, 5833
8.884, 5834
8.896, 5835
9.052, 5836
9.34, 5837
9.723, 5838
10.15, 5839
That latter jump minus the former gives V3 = -0.18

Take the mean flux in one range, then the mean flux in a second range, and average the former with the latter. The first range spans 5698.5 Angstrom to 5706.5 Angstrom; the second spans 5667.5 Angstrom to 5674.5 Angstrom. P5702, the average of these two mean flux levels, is 9.4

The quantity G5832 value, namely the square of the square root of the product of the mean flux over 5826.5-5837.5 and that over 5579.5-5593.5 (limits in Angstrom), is 87.3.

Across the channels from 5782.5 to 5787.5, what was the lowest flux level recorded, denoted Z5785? 9.161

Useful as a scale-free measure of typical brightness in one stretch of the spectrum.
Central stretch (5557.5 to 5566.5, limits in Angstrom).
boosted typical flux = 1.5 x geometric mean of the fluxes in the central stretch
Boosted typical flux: 14.6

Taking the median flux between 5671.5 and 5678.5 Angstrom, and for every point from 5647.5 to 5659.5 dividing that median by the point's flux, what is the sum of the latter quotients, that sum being 13.1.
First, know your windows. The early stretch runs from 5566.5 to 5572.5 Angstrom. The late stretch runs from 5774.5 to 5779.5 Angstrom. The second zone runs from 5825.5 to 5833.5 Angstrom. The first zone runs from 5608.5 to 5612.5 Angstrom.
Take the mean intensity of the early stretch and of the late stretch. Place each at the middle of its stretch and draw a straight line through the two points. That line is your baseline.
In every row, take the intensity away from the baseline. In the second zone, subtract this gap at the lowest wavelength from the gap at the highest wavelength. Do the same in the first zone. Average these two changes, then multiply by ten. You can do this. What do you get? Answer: 1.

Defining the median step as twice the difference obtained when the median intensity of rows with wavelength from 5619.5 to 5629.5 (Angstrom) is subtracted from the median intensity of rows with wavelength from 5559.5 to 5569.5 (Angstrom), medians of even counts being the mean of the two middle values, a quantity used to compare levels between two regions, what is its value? 0.84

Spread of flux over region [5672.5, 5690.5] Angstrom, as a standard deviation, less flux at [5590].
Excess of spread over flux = -9.62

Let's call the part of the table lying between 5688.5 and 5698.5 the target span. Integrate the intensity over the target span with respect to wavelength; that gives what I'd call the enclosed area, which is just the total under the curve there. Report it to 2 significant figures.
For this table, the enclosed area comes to 94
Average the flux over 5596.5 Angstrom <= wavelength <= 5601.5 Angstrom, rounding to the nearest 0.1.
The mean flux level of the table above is 9.4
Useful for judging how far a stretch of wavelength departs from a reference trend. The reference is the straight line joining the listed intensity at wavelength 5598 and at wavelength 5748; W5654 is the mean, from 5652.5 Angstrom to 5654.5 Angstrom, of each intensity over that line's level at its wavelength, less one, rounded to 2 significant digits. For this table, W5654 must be -0.054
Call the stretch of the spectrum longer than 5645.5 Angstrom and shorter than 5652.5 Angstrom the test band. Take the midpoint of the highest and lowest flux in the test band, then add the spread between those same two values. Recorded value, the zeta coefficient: 9.3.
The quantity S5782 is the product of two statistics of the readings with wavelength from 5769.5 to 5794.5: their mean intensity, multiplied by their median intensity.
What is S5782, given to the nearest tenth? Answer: 87.7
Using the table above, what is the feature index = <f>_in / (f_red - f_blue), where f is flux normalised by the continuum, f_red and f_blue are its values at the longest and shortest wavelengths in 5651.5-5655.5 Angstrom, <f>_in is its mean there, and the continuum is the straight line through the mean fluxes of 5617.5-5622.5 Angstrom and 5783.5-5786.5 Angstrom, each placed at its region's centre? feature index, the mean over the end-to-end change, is -24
